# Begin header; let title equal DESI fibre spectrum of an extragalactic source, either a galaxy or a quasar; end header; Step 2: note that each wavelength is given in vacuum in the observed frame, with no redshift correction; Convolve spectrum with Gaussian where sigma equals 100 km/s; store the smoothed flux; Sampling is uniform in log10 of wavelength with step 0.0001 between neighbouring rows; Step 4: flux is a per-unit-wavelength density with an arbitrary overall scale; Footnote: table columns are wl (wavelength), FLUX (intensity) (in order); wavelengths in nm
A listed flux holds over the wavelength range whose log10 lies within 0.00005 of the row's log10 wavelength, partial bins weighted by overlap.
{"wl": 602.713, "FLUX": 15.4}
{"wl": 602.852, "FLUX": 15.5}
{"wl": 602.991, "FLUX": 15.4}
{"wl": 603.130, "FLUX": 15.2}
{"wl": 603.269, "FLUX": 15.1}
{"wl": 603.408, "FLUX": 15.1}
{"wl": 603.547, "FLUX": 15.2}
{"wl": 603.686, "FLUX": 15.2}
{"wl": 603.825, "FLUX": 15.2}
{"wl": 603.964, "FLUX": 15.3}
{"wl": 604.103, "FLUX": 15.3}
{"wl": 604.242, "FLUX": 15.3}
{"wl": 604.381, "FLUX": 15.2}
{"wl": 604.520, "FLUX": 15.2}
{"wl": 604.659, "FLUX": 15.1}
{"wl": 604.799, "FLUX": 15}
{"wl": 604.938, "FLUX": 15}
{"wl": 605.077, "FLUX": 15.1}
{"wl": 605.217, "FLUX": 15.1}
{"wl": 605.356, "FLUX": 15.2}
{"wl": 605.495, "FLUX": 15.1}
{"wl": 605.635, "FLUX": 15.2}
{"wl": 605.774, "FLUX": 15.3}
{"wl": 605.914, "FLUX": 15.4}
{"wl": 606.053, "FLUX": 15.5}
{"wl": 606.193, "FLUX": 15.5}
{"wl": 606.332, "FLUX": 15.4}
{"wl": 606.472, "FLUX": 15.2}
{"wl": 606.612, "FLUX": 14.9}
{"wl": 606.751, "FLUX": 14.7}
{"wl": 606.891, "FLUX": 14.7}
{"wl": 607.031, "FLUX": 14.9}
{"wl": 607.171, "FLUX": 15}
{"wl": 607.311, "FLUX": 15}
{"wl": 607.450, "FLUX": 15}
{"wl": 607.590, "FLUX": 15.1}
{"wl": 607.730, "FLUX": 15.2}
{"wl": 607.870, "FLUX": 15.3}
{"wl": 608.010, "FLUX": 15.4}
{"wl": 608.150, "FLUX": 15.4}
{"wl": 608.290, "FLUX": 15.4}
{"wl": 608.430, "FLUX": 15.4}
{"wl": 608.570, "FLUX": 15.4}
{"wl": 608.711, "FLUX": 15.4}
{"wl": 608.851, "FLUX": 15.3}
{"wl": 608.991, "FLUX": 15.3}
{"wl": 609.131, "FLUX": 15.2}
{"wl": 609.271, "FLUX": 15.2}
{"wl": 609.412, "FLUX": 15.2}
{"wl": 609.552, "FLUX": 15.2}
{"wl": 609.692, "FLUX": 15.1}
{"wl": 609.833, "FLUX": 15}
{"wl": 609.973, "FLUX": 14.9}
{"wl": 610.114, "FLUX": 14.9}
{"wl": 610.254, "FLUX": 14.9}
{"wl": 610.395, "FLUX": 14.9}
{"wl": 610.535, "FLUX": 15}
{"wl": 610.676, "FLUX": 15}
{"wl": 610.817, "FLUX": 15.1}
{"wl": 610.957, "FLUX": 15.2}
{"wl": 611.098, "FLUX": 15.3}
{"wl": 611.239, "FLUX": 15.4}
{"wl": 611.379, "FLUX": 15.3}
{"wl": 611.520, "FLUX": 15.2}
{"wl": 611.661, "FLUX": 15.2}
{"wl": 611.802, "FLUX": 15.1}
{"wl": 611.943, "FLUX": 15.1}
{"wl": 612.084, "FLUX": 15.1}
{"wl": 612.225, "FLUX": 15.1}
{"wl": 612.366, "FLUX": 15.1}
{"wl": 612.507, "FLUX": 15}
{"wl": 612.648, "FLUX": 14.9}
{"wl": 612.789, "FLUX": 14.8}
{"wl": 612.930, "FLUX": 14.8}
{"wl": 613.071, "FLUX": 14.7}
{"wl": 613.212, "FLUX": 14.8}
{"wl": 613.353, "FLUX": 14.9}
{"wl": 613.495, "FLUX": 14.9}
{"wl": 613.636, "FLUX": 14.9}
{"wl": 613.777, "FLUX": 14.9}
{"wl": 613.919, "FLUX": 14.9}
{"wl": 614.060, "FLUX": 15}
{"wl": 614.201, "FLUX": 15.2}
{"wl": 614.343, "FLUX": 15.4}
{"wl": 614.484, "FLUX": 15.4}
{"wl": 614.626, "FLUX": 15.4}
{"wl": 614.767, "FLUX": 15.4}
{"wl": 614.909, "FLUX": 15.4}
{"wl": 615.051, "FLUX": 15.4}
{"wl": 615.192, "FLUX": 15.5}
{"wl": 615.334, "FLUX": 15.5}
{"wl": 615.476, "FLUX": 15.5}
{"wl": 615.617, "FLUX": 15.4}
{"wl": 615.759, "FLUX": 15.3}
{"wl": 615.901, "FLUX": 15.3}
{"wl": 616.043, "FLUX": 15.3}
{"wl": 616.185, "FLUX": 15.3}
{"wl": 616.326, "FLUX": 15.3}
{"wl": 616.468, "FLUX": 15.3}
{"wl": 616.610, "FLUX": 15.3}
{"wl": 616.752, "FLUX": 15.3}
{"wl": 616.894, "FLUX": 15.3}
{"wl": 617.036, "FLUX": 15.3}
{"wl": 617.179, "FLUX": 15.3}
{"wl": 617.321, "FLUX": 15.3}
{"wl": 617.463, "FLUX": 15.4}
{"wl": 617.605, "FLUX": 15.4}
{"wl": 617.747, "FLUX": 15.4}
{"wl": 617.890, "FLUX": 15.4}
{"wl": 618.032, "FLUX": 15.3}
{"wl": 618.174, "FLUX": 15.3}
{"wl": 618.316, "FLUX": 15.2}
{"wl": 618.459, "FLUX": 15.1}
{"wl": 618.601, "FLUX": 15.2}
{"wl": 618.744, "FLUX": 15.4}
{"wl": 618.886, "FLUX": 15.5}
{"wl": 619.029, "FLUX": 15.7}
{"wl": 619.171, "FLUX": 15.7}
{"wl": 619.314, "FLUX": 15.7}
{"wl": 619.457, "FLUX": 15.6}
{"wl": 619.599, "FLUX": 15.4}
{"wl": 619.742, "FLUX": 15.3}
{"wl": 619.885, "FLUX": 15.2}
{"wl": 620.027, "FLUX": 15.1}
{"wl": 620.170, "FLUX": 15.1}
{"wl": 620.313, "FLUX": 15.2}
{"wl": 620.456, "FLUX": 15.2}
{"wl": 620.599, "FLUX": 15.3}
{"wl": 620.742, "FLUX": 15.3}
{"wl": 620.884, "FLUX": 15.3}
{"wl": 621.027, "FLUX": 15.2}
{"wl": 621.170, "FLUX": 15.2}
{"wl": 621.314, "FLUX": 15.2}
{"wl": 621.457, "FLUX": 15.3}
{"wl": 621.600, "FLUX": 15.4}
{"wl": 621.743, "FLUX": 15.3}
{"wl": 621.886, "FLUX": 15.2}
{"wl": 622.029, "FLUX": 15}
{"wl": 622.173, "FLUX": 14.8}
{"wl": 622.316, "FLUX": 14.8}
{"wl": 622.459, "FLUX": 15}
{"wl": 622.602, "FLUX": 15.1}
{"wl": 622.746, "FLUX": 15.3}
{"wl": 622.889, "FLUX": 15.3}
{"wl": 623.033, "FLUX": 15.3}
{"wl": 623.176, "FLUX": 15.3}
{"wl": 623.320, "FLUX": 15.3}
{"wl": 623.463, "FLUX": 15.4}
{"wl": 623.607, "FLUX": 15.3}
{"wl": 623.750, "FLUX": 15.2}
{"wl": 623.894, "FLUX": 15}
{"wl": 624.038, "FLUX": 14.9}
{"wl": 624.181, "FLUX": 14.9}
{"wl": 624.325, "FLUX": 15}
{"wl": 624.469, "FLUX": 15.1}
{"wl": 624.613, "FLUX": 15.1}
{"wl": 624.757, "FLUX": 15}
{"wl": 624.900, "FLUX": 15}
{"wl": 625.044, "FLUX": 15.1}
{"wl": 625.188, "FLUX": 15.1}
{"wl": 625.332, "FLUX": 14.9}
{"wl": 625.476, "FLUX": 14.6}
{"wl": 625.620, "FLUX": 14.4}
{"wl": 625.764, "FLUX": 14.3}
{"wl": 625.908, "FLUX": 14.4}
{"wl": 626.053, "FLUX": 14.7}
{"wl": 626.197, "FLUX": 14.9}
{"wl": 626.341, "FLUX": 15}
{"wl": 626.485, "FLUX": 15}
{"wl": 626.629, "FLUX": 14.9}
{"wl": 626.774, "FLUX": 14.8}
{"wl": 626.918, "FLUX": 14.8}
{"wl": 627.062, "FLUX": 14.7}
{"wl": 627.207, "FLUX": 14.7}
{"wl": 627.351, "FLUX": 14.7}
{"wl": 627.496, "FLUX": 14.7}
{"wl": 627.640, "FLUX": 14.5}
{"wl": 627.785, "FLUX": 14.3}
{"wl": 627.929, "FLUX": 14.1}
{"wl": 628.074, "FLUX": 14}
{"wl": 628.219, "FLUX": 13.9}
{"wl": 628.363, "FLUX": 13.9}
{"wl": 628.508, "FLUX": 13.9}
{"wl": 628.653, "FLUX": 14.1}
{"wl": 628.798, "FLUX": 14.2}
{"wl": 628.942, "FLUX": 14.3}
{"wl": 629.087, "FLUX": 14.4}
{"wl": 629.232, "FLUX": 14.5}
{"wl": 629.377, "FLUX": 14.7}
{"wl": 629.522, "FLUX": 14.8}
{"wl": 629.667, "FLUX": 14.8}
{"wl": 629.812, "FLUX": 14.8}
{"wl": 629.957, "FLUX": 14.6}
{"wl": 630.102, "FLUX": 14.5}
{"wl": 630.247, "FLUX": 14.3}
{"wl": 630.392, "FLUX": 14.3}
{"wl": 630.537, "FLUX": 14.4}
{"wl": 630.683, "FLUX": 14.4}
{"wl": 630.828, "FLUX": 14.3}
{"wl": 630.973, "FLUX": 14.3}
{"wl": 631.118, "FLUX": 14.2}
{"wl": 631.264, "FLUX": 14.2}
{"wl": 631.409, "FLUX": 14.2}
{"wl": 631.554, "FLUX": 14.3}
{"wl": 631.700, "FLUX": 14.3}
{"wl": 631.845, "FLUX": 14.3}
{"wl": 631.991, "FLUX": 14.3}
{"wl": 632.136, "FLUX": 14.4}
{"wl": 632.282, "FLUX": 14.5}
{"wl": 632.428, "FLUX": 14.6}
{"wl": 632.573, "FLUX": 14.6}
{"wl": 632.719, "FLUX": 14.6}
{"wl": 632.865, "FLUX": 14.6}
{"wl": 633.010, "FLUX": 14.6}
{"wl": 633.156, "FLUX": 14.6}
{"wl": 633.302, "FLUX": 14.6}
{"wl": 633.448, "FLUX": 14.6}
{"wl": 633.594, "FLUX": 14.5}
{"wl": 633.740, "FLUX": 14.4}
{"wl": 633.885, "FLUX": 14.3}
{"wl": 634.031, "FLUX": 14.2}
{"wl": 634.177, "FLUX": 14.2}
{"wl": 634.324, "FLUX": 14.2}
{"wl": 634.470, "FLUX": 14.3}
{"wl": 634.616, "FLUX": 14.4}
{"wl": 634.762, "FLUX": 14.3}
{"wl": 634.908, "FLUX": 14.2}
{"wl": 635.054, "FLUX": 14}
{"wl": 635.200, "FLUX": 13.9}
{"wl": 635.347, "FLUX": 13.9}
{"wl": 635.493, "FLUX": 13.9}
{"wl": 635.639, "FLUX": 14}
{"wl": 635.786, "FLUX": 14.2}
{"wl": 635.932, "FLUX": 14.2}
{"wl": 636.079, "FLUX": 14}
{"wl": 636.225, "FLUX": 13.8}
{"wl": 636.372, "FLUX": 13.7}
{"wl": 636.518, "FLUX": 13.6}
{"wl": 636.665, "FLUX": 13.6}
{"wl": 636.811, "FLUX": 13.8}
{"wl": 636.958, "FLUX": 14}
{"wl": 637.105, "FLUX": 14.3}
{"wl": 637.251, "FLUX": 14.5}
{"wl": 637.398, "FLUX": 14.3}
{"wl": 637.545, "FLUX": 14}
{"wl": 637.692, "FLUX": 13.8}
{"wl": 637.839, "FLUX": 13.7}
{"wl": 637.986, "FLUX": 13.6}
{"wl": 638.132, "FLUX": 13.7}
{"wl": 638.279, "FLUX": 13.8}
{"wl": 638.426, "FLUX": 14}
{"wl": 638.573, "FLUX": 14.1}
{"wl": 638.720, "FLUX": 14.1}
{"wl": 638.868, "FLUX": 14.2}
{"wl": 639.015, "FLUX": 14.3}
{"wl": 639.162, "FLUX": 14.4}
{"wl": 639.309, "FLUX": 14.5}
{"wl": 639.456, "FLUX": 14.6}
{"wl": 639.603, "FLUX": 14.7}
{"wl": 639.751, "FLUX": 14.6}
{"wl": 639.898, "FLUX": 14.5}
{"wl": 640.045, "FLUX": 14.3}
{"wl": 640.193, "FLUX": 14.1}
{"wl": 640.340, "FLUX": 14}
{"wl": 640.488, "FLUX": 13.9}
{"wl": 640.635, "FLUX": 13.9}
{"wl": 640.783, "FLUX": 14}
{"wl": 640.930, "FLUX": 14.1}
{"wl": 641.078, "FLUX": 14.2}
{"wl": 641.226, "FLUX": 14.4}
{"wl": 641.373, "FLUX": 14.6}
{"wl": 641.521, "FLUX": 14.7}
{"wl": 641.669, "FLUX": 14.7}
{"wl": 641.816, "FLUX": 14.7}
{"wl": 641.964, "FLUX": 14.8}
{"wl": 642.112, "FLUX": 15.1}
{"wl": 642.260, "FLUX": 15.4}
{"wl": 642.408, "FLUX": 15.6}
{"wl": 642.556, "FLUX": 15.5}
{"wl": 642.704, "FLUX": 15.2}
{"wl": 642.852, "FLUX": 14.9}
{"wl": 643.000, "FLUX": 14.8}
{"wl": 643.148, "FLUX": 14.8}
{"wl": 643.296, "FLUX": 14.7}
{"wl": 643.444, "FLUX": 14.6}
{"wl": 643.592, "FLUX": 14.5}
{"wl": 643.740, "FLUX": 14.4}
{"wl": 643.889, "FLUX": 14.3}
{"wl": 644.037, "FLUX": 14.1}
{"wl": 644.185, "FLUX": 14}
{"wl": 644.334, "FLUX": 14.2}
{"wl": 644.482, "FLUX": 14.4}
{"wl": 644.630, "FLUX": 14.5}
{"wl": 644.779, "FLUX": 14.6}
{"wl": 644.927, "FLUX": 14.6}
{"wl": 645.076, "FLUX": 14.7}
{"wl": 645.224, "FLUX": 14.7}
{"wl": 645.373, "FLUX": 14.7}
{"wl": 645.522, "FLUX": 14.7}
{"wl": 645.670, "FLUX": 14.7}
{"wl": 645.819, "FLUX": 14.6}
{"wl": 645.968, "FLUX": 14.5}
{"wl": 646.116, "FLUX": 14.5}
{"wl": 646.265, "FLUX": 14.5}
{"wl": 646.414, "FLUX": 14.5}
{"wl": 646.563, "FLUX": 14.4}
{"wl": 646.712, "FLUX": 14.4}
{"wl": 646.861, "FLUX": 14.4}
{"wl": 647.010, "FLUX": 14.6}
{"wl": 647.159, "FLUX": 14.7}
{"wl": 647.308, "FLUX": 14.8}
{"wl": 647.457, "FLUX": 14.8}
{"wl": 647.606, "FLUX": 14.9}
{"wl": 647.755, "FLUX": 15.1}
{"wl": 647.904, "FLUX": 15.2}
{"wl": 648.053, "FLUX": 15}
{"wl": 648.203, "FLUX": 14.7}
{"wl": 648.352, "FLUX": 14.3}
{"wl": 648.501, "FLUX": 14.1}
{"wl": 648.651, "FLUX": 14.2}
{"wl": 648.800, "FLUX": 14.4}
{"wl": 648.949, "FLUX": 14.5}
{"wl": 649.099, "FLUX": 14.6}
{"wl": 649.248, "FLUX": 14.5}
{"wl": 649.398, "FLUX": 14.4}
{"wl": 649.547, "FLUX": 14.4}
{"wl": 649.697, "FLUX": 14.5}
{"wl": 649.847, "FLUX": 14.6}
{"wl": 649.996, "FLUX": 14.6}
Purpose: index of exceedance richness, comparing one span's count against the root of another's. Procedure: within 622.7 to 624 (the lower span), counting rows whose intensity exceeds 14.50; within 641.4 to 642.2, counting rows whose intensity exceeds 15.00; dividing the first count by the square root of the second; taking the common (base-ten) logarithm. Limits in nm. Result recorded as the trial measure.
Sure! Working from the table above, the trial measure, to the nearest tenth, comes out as 1.0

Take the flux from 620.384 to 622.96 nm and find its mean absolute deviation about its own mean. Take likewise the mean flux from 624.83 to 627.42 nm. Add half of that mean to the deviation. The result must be 7.52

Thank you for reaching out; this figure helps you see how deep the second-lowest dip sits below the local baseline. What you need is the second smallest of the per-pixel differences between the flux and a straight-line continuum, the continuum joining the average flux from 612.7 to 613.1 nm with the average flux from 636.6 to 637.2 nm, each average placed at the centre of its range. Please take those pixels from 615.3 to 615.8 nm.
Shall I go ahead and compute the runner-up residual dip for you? 0.7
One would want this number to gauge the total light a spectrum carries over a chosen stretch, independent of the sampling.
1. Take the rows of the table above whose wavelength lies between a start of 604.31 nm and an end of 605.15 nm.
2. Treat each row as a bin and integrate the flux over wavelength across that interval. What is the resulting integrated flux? 13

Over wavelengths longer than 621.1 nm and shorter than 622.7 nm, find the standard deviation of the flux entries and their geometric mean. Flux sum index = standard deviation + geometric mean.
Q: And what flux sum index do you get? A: 15.3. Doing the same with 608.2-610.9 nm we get 15.3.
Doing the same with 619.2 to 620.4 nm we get 15.5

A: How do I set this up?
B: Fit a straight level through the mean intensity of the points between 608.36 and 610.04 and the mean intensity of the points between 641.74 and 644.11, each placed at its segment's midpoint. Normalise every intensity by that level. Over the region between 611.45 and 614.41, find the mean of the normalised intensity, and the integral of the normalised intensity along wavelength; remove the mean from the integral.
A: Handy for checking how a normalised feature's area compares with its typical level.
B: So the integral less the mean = 1.94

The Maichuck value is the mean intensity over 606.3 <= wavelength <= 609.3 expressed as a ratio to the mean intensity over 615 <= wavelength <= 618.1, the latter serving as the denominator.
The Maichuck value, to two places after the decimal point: 0.99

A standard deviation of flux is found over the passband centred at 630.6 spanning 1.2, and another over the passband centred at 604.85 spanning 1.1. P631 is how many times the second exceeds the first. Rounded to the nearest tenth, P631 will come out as 0.9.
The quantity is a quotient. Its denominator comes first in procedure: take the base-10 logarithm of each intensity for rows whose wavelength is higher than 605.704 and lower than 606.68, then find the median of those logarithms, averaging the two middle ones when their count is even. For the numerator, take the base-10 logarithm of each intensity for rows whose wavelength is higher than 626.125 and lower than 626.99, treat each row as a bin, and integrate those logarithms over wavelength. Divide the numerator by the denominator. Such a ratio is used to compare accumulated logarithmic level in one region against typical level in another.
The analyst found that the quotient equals 0.9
